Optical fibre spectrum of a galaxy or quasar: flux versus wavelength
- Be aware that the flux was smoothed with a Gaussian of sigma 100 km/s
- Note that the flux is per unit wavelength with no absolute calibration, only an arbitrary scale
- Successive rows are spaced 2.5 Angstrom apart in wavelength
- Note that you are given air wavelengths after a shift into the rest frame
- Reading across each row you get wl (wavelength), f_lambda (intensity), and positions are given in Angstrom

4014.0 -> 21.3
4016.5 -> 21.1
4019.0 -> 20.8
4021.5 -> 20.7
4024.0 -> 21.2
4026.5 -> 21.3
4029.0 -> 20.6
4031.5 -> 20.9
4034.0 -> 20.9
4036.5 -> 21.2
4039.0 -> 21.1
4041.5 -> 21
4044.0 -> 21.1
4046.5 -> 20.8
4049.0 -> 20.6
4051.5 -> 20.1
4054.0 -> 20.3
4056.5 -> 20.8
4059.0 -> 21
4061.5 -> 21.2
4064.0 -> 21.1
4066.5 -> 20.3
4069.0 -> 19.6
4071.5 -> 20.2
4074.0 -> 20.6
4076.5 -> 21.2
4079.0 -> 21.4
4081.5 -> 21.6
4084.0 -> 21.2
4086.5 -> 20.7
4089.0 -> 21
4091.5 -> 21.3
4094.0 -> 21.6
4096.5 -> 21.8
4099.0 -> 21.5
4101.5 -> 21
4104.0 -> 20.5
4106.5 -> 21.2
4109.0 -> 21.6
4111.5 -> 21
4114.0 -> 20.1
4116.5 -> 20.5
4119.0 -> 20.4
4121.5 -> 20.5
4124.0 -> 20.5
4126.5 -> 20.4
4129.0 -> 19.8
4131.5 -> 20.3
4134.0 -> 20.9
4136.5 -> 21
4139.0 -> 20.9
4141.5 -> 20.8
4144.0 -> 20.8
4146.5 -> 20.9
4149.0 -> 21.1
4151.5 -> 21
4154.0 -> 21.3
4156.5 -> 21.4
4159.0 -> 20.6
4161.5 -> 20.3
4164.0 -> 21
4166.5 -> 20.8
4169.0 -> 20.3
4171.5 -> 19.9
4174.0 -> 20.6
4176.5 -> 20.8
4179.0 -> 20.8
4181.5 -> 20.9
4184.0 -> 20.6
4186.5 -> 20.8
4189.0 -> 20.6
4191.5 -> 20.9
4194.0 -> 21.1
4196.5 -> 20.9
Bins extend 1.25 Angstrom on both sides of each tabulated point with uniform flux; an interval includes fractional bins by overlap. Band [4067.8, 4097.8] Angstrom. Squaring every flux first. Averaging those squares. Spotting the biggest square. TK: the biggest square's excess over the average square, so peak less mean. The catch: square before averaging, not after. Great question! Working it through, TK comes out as 33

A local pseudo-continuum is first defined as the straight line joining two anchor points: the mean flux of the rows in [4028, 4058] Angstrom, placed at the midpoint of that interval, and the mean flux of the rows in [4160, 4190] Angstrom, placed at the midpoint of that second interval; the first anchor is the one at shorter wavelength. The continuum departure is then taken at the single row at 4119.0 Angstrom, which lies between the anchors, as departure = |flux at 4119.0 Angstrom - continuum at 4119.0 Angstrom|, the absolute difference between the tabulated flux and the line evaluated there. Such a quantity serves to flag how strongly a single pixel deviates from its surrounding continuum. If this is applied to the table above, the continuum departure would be 0.29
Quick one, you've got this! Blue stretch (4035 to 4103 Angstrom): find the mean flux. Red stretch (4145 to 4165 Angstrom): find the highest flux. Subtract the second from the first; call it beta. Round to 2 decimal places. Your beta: -0.46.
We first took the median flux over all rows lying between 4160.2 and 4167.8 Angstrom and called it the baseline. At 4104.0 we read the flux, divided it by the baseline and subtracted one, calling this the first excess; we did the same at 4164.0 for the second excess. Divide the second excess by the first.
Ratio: -0.7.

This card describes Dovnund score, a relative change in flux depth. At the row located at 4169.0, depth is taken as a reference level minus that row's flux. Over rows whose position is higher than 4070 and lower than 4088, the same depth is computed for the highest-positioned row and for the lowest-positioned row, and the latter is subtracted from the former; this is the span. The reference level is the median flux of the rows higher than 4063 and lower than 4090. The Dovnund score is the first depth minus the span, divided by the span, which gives -2.4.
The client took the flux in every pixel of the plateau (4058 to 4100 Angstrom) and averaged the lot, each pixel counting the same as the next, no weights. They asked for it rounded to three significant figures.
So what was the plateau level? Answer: 21.0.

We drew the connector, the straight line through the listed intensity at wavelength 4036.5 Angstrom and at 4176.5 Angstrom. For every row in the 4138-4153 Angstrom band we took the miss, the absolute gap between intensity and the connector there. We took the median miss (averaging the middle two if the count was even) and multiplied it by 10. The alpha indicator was 1.0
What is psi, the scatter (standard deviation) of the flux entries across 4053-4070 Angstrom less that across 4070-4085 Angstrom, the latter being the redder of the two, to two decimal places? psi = 0.05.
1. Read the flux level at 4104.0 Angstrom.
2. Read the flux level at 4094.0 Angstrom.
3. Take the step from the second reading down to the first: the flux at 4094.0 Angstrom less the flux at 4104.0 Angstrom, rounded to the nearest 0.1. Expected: 1.1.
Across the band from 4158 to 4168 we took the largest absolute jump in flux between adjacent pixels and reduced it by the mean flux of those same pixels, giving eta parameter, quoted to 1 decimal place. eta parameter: -20.0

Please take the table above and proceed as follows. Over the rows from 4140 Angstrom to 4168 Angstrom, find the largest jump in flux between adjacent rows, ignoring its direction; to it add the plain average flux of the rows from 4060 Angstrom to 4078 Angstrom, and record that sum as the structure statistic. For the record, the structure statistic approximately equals 21.4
